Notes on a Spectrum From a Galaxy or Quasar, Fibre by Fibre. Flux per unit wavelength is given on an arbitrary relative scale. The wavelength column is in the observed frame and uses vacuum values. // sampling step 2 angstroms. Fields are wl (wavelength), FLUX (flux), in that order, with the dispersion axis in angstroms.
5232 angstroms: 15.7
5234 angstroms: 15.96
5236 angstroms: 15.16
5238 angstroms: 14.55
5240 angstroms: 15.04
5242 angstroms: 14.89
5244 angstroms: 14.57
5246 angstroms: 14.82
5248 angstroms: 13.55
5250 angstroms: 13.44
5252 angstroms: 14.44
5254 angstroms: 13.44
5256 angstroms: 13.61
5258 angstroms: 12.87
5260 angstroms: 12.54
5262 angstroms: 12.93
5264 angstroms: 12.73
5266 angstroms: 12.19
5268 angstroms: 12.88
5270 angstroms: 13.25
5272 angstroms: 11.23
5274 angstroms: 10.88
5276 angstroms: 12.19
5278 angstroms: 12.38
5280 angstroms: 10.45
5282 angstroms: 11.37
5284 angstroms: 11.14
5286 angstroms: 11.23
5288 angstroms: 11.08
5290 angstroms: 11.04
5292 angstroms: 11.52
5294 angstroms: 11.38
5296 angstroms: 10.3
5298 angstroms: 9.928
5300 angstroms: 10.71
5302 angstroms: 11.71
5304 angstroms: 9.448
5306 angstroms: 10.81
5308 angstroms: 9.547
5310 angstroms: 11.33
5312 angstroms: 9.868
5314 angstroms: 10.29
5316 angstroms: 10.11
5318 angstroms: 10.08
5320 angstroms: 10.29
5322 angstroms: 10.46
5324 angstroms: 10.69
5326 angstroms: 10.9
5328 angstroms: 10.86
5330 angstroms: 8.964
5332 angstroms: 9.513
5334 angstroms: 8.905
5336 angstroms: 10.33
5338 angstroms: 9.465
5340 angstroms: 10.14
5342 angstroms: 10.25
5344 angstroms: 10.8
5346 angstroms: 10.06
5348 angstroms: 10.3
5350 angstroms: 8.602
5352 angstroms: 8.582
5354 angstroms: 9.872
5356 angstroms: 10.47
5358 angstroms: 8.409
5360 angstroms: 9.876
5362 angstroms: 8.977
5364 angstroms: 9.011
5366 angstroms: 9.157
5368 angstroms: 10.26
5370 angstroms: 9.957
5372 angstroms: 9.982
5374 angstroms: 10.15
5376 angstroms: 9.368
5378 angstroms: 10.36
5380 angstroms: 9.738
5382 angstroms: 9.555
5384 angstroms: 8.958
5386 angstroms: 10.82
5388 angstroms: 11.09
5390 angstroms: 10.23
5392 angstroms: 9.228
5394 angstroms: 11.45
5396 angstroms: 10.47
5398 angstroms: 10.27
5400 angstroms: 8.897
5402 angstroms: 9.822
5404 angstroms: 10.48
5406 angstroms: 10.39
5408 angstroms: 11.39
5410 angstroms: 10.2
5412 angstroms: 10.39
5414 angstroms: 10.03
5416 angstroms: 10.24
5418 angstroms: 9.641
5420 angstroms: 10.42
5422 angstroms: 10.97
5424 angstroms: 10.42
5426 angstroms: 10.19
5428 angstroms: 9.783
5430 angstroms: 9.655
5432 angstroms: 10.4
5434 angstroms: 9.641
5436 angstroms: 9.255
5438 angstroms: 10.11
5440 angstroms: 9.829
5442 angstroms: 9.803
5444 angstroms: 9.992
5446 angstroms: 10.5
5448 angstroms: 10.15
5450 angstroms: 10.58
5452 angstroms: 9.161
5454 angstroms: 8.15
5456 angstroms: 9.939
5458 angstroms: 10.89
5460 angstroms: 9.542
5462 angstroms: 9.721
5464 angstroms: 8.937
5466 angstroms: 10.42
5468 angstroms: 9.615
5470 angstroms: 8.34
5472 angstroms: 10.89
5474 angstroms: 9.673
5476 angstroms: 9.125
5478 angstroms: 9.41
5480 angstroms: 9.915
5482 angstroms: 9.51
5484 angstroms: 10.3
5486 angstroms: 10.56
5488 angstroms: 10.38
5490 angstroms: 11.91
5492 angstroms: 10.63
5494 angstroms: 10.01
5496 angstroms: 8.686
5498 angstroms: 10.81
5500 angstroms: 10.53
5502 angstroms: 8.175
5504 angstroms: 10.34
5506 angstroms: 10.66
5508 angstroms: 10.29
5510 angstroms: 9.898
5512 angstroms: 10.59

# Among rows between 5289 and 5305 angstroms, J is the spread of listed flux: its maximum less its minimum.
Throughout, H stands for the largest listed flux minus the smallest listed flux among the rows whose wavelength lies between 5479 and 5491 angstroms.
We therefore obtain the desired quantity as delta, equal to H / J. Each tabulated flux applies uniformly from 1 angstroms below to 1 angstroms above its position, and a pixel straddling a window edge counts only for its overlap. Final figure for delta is 1.1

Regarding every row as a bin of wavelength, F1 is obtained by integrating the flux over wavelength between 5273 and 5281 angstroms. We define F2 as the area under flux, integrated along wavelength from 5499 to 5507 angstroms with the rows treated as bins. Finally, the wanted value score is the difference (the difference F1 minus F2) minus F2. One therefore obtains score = -67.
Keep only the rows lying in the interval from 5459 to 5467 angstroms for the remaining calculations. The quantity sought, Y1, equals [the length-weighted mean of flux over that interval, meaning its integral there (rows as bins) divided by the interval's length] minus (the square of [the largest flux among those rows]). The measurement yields -99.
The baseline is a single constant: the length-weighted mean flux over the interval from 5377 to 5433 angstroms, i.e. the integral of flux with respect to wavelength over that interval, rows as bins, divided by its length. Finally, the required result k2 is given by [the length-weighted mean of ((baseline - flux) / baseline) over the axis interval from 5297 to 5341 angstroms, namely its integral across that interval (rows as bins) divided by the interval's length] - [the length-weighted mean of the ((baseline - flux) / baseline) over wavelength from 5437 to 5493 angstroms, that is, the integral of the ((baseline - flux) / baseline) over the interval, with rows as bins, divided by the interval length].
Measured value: -0.026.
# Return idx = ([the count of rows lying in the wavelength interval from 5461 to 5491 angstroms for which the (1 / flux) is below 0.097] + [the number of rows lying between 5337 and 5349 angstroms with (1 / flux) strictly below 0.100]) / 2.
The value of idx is 5.0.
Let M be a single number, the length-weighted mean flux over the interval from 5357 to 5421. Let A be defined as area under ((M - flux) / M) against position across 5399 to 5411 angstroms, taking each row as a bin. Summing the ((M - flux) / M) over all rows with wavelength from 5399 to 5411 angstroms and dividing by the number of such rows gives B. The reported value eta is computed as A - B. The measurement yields -0.24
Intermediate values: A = -0.27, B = -0.022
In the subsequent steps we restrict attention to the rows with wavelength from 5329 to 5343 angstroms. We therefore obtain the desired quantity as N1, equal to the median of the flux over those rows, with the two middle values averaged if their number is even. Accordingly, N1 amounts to 9.5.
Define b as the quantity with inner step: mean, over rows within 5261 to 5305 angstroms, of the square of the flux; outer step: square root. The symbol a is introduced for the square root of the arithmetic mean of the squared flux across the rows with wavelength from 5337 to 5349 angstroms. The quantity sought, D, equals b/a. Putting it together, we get 1.13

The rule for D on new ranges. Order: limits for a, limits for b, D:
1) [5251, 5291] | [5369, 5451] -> 0.83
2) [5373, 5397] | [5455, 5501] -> 0.99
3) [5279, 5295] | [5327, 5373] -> 0.87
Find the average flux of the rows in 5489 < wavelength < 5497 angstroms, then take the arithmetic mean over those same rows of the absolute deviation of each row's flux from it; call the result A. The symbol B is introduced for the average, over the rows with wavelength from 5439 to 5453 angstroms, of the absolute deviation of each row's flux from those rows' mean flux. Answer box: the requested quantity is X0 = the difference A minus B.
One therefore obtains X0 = 0.6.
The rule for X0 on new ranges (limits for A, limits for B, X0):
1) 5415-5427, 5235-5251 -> -0.2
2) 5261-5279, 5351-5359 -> -0.2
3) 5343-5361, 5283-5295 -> 0.6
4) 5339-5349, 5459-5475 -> -0.3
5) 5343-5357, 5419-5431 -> 0.3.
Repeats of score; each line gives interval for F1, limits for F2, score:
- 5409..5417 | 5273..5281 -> -102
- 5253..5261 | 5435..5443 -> -51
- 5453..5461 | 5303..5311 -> -87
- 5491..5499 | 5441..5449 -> -82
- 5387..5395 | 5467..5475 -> -70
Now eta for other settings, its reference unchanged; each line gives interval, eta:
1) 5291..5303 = -1.05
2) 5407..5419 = -0.37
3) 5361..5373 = 0.46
